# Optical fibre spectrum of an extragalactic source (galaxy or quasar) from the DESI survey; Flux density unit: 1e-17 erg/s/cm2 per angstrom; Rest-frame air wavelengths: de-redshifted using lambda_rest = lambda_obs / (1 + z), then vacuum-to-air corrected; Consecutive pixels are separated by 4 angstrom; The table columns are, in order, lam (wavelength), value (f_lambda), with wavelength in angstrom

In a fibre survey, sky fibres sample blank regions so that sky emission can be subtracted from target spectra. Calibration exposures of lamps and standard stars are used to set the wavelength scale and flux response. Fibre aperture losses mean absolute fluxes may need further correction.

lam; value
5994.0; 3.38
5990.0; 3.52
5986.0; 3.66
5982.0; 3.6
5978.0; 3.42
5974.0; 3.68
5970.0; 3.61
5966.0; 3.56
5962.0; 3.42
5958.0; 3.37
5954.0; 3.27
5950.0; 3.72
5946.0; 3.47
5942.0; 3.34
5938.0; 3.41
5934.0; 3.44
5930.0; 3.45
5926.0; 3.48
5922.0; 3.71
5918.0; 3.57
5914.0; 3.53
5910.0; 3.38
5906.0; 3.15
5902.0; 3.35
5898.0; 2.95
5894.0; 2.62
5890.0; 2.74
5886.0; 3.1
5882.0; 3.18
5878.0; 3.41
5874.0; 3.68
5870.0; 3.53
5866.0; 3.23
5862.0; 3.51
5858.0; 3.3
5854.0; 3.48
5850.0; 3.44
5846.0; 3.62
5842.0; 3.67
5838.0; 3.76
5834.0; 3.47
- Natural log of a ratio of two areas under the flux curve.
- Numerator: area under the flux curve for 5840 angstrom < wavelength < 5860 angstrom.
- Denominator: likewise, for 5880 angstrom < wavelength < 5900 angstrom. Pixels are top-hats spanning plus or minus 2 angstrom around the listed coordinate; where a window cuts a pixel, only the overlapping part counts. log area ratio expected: 0.18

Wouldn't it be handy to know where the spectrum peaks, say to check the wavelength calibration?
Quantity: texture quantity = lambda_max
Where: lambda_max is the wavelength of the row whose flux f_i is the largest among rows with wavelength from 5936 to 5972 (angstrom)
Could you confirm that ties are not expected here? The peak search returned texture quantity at 5950.0 angstrom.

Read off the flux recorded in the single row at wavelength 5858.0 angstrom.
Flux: 3.3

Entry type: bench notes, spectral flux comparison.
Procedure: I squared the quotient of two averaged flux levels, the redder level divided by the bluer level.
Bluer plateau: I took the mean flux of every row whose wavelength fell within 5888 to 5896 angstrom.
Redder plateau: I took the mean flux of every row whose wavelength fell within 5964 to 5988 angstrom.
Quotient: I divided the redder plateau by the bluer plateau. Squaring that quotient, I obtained 1.79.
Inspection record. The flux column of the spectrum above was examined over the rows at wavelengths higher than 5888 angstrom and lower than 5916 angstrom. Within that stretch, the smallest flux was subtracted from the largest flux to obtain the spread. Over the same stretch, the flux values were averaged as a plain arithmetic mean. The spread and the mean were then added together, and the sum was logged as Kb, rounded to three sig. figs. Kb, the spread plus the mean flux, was 4.01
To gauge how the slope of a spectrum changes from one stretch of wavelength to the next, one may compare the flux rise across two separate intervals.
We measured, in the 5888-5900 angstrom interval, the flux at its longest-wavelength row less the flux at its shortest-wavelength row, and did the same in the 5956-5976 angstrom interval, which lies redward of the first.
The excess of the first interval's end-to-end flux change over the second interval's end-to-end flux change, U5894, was -0.10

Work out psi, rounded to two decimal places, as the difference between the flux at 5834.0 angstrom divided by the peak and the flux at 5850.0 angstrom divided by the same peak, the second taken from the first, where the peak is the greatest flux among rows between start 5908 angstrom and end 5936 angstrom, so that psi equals 0.01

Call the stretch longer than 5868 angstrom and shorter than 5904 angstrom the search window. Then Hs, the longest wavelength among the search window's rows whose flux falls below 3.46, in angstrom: 5902.0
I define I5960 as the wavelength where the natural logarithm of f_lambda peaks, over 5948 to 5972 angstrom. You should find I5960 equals 5950.0 angstrom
